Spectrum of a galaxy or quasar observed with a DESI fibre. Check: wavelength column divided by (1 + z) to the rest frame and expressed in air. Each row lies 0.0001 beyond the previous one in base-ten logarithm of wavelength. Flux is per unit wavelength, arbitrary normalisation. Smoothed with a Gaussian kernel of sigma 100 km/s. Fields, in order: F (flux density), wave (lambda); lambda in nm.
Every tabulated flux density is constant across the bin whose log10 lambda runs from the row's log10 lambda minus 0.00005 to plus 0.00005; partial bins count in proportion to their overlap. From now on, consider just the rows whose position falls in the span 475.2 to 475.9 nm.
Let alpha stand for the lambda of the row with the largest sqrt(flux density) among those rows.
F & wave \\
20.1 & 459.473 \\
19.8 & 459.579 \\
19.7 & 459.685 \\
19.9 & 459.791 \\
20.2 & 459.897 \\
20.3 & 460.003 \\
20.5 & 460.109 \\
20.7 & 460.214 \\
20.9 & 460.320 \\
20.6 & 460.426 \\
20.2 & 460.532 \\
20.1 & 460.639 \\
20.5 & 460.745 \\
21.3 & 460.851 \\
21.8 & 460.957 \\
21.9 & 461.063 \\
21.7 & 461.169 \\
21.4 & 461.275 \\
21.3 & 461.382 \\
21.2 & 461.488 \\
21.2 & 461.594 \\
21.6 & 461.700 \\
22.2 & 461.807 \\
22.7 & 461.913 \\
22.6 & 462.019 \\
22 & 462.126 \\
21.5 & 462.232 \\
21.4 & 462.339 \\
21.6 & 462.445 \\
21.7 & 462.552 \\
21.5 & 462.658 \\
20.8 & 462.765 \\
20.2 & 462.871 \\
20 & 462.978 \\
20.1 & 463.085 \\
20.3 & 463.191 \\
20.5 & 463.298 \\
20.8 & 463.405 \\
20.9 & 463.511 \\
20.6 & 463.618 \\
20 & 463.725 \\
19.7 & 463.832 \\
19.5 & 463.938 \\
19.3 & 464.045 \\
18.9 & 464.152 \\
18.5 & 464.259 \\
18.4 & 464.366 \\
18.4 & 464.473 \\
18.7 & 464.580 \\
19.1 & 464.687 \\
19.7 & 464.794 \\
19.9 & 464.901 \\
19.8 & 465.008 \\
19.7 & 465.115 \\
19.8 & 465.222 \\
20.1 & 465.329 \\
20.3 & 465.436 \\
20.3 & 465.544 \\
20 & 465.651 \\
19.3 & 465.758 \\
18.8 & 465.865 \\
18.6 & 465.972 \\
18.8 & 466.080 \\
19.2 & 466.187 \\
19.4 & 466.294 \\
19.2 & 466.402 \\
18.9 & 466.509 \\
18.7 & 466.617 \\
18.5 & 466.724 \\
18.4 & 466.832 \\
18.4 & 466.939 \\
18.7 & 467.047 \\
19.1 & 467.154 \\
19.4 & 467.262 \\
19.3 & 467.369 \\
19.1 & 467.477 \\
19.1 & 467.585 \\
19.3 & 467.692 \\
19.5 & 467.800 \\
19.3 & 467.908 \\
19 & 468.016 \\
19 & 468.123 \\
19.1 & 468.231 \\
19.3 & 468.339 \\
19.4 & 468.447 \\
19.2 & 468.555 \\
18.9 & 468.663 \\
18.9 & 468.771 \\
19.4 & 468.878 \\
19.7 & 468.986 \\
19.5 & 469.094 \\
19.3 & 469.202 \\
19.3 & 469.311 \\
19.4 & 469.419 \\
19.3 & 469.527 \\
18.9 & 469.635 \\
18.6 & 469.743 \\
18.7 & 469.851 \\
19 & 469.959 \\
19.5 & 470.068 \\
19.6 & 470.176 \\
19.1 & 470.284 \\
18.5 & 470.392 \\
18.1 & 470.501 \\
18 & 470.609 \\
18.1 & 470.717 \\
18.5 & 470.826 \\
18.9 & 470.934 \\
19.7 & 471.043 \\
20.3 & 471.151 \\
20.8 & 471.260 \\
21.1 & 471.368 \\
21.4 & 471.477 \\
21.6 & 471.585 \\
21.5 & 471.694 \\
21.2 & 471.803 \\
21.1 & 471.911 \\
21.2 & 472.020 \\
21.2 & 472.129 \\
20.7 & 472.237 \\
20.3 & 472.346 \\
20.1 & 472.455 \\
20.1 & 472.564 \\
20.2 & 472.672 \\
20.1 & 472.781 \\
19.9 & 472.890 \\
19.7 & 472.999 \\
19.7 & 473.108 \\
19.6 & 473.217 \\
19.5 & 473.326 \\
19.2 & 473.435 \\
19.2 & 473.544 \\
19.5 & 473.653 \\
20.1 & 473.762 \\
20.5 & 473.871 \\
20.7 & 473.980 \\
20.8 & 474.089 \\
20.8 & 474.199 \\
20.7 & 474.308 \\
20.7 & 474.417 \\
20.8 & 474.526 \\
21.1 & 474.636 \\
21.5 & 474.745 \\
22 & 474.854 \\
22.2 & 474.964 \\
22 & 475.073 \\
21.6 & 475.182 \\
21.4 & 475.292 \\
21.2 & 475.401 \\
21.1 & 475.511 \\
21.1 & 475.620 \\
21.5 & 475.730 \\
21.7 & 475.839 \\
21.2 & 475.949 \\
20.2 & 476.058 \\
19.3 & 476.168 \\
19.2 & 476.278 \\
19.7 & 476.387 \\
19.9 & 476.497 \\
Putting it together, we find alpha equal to 475.839 nm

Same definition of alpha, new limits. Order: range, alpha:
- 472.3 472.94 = 472.346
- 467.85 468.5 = 468.447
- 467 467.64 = 467.262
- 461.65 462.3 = 461.913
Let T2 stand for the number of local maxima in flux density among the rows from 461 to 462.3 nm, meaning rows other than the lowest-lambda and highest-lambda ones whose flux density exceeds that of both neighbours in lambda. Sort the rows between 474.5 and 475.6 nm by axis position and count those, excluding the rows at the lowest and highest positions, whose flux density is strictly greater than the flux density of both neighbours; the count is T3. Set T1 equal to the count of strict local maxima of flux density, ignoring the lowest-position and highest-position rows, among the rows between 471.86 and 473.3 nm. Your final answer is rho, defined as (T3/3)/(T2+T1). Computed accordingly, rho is 0.17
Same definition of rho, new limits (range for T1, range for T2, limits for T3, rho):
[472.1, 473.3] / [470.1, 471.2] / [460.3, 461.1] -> 0.00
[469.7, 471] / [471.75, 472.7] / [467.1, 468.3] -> 0.67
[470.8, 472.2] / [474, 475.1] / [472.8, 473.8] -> 0.00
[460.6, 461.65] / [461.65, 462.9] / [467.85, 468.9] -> 0.11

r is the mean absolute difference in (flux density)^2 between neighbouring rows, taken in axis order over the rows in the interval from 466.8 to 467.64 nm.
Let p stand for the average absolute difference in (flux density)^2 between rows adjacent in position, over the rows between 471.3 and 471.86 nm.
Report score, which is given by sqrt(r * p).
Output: 8.2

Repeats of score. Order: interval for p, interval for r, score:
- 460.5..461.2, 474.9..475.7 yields 10.8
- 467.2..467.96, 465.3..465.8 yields 8.3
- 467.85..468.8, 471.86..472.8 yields 6.4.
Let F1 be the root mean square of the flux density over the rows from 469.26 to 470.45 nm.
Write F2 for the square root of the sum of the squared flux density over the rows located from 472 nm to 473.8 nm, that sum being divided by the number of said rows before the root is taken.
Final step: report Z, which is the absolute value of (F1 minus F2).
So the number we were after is 0.9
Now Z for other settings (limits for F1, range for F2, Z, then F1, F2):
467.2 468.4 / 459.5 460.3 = 0.9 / 19.2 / 20.2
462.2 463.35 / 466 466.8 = 1.9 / 20.9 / 19.0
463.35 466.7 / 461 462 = 2.2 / 19.5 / 21.7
